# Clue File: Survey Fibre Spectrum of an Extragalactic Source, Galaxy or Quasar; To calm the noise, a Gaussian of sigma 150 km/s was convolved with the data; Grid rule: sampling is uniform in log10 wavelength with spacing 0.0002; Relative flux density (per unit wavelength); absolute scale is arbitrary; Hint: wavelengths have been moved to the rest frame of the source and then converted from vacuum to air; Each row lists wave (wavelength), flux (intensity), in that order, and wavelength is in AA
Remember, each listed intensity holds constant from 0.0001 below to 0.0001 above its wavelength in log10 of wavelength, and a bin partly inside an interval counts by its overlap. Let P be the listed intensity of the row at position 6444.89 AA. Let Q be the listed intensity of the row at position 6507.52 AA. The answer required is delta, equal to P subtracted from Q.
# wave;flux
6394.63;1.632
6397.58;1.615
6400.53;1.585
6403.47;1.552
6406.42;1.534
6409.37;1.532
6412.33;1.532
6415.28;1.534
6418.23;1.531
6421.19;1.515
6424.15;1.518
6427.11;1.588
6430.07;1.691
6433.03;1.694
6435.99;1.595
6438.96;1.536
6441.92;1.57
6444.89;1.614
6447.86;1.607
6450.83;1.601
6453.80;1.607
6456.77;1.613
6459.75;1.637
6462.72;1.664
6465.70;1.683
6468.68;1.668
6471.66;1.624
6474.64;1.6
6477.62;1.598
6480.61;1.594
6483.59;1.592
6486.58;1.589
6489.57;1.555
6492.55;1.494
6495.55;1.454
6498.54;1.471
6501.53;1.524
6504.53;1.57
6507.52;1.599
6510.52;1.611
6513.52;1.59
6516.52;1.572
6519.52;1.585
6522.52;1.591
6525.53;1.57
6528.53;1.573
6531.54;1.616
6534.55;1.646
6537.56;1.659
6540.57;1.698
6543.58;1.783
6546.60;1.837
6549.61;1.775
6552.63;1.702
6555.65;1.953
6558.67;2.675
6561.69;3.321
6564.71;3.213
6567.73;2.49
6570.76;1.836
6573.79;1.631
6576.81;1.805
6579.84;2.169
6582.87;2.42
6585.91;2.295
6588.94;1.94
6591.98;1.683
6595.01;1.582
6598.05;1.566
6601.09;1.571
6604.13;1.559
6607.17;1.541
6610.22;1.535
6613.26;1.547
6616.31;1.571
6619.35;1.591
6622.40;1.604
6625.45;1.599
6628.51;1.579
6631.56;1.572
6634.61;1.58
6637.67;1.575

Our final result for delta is -0.015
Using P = 1.614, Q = 1.599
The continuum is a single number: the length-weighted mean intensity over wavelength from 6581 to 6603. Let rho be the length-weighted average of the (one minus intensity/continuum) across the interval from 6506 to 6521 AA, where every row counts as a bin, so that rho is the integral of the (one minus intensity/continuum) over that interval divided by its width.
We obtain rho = 0.146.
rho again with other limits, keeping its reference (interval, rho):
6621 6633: 0.148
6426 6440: 0.129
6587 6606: 0.108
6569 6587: -0.087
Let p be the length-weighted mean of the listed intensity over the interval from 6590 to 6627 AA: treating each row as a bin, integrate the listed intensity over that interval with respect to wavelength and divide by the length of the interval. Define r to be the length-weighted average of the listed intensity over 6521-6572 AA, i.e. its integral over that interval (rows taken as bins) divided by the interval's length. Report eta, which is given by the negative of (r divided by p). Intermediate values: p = 1.6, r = 2.00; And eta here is -1.3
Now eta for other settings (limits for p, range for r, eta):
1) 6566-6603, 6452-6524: -0.8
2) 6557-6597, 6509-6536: -0.7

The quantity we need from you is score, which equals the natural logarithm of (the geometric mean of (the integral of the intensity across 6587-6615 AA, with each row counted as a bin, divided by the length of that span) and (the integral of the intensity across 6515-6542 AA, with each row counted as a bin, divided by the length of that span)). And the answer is 0.481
